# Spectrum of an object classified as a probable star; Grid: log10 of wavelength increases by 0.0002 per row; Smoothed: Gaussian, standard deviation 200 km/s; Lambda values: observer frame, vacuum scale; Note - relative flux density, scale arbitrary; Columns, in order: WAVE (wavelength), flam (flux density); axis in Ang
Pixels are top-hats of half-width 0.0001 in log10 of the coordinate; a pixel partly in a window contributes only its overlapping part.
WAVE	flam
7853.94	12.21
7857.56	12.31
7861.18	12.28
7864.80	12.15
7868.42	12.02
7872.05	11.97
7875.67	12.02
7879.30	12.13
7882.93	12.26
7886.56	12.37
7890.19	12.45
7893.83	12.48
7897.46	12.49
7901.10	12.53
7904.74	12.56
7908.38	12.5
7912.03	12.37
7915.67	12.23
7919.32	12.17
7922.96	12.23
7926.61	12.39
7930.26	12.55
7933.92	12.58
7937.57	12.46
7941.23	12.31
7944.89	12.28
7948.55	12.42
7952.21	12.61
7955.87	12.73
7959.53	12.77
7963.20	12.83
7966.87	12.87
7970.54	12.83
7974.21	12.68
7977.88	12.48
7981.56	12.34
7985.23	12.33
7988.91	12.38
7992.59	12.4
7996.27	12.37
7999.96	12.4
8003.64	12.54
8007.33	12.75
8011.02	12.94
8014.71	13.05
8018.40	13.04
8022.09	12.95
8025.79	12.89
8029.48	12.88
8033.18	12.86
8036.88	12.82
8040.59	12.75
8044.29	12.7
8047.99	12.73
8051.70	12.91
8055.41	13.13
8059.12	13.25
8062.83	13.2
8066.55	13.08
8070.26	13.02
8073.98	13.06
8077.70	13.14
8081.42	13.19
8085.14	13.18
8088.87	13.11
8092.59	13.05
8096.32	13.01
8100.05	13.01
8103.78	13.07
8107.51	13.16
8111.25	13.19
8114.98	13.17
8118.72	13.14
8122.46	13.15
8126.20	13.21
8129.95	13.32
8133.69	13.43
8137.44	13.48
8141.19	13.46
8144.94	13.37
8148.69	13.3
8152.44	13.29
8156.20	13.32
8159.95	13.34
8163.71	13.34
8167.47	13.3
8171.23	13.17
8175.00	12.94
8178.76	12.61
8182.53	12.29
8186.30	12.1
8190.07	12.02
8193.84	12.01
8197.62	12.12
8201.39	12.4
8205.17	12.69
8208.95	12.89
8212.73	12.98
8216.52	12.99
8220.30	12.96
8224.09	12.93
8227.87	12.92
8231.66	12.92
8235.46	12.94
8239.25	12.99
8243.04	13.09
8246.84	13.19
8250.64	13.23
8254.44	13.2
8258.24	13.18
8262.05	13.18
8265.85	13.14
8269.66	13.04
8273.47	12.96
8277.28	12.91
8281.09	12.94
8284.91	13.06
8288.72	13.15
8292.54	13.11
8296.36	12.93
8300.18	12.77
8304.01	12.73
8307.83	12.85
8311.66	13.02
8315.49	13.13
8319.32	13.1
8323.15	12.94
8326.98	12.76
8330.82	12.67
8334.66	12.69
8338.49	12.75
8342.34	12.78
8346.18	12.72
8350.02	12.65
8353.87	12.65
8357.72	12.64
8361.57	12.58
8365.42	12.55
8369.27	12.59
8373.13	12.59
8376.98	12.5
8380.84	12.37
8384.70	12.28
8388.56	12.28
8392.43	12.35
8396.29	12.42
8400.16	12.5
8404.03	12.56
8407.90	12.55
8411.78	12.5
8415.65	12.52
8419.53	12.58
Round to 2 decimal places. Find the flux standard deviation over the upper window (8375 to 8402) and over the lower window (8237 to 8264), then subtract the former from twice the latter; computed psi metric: 0.07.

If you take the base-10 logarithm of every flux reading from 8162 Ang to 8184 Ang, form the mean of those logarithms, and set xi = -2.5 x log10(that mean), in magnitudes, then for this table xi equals -0.115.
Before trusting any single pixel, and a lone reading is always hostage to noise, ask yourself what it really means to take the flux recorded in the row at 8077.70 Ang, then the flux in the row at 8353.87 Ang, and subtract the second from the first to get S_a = 0.5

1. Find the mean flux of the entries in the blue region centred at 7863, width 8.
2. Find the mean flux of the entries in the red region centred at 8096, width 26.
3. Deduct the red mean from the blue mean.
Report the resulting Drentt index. -0.87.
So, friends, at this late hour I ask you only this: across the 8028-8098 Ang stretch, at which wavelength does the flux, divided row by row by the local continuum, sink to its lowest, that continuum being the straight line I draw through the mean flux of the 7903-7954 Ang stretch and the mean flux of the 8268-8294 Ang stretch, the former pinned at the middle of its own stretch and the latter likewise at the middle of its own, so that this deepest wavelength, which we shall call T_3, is 8044.29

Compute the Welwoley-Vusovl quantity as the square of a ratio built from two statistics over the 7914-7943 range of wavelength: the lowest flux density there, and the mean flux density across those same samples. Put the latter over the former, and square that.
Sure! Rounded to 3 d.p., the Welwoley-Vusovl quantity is 1.032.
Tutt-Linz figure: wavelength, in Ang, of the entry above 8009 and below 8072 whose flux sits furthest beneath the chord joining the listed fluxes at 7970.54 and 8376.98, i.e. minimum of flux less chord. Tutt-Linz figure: 8044.29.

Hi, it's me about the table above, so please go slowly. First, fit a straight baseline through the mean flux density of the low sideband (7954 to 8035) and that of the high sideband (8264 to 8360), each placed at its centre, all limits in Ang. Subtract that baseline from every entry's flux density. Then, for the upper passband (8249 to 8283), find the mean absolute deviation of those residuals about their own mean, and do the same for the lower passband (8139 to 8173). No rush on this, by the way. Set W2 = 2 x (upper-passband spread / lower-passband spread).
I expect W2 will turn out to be 4.4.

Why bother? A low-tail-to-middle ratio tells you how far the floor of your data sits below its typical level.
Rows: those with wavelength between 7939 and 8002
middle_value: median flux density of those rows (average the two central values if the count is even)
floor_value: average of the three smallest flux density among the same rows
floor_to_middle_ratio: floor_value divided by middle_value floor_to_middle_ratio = 0.991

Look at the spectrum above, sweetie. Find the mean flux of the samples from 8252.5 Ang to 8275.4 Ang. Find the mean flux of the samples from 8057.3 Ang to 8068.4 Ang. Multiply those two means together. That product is 173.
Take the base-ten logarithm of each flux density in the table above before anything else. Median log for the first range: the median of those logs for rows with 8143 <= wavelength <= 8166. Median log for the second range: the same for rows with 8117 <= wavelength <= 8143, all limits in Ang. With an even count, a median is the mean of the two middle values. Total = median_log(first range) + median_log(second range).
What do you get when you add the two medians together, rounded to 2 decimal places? 2.25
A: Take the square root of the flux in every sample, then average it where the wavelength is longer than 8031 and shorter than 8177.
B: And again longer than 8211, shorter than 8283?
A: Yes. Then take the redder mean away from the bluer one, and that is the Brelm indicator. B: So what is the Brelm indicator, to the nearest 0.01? 0.01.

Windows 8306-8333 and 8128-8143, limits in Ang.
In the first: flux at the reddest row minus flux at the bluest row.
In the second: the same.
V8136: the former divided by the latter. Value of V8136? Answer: -1.3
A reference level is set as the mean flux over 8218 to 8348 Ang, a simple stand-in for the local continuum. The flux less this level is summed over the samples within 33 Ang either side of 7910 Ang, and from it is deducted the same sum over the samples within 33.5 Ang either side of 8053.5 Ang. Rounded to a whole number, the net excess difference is -11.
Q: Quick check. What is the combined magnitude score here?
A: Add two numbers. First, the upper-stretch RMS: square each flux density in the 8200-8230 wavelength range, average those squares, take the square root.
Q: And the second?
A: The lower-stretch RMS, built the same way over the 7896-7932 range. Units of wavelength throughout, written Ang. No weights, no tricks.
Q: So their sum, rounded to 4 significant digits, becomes 25.25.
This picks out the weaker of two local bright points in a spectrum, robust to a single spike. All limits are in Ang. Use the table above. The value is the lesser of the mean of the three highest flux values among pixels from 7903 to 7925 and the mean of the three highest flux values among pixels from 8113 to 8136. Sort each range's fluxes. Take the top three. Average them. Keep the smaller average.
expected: 12.5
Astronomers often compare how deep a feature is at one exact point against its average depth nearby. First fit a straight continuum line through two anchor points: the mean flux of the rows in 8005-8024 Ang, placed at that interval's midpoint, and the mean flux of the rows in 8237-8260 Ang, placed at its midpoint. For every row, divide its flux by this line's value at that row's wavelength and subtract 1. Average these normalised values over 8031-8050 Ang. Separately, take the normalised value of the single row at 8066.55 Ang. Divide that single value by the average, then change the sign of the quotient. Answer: 0.5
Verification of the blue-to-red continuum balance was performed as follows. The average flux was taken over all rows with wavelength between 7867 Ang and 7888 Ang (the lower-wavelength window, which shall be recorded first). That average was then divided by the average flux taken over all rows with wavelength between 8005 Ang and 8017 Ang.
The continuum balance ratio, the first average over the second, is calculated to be 0.94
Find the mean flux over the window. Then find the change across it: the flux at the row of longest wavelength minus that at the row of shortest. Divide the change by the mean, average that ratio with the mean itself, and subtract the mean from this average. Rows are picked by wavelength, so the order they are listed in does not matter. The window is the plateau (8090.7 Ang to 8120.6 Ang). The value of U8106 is -6.55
